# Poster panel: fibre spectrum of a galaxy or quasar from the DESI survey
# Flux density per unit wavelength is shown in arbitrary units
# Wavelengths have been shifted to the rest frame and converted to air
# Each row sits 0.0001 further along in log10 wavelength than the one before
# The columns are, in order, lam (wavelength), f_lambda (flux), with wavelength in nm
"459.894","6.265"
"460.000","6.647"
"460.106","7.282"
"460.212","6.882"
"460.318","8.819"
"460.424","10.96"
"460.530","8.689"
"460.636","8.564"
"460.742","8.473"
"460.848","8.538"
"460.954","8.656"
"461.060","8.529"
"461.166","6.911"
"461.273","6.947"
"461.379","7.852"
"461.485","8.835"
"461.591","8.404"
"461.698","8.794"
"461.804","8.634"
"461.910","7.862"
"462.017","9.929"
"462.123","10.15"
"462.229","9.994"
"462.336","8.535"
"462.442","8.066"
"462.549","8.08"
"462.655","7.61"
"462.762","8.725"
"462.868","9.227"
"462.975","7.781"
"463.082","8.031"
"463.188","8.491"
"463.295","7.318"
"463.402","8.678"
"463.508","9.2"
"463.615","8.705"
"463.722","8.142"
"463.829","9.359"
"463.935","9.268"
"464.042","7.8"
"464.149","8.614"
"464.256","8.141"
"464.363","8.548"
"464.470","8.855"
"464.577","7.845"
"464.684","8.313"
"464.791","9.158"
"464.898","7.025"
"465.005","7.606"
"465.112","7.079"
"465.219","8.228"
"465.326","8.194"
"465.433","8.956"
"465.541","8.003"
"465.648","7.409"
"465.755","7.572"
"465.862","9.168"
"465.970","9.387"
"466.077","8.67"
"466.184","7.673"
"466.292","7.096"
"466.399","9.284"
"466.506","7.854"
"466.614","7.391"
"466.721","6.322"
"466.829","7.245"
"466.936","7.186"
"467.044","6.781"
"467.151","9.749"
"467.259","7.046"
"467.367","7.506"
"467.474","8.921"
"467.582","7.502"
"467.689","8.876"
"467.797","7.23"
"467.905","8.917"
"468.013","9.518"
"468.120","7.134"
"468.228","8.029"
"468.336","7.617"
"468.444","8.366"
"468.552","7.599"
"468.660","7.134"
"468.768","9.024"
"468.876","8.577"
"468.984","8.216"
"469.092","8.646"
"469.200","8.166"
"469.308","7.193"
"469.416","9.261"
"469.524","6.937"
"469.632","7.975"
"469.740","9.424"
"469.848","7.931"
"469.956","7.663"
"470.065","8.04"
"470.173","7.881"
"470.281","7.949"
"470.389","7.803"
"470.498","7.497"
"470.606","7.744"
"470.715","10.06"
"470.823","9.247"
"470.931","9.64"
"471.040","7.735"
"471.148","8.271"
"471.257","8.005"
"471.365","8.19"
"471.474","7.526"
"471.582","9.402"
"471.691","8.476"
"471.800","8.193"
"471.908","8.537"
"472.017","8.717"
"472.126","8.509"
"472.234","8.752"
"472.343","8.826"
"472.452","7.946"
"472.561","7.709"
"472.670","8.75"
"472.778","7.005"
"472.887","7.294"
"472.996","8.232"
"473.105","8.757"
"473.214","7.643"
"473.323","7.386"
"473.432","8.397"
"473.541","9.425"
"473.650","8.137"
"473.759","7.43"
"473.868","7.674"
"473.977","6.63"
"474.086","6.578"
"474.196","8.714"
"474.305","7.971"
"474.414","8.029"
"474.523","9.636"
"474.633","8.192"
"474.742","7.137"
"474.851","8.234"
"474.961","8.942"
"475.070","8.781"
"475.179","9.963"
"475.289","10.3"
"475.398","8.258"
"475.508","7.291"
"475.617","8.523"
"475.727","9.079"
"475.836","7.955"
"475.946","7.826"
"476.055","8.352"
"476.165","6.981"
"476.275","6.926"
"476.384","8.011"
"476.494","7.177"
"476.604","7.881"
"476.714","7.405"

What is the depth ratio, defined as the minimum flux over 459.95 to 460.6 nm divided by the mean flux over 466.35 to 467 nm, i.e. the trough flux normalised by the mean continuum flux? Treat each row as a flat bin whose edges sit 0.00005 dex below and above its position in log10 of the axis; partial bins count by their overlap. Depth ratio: 0.88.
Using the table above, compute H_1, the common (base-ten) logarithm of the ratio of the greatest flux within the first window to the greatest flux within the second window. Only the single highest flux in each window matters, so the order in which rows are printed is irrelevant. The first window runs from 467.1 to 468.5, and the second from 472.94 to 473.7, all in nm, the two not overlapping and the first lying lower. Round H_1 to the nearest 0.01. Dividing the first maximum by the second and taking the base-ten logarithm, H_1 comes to 0.01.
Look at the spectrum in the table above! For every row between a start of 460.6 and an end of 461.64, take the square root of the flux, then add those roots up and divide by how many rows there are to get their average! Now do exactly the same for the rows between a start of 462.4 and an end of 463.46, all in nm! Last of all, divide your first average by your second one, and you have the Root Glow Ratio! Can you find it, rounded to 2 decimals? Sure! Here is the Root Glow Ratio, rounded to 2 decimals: 1.00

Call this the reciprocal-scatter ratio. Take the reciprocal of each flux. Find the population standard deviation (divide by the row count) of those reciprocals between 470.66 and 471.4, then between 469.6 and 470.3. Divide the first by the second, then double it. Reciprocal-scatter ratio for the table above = 2.91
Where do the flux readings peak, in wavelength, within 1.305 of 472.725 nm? 473.541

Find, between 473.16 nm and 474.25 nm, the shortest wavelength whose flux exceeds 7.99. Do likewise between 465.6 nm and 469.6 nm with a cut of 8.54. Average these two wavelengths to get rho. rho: 469.65 nm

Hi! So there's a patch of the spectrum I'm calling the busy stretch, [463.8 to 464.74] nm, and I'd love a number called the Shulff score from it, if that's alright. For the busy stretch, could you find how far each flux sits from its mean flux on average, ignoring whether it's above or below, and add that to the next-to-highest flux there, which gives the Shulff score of 9.7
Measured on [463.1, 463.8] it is 9.2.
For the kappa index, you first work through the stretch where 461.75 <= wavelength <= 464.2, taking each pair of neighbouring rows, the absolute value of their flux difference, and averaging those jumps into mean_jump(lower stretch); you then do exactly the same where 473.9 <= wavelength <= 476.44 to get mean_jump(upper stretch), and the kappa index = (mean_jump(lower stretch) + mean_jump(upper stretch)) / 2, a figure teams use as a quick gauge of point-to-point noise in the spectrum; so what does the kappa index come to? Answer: 0.836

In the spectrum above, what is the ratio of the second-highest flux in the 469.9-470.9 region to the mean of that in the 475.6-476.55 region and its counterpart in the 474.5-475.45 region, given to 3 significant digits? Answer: 1.00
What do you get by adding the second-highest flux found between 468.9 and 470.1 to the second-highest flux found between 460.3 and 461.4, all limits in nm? 18.1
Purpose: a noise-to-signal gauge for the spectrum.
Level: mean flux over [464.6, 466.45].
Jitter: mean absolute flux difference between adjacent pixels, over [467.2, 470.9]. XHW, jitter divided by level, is 0.12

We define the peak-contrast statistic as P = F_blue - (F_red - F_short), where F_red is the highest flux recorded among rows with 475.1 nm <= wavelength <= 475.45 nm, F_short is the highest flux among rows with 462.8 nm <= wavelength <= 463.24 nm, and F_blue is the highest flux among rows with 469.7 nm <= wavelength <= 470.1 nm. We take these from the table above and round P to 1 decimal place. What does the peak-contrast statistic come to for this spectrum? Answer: 8.4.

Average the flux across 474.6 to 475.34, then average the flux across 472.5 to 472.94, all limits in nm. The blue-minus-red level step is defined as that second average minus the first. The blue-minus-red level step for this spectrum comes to -1.10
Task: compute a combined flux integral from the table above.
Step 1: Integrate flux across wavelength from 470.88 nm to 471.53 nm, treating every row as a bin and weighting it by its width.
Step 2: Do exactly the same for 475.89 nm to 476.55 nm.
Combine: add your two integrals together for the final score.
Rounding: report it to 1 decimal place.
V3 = 10.3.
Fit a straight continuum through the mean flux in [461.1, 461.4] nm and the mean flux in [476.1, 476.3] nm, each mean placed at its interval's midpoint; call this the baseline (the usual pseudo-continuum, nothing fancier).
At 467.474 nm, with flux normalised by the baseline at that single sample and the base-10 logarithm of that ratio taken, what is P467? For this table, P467 0.10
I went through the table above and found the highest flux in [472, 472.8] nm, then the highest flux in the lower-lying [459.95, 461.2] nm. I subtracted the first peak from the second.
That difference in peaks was 2.1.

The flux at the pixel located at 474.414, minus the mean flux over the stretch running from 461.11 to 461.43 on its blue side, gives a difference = 0.79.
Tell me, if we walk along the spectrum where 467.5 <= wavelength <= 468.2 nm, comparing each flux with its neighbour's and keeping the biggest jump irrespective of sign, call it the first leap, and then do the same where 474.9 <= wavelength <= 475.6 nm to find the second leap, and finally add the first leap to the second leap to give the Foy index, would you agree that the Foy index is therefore 4.4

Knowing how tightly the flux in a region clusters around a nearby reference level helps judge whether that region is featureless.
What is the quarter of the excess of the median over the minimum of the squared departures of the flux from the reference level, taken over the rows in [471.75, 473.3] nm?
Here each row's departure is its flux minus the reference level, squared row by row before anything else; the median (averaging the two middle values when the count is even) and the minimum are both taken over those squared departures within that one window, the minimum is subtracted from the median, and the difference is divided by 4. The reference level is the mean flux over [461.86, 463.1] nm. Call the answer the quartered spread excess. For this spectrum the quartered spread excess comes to 0.03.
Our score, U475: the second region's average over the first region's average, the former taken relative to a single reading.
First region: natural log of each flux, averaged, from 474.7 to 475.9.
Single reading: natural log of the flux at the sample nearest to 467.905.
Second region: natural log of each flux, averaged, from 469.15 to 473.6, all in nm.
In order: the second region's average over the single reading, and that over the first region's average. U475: 0.449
